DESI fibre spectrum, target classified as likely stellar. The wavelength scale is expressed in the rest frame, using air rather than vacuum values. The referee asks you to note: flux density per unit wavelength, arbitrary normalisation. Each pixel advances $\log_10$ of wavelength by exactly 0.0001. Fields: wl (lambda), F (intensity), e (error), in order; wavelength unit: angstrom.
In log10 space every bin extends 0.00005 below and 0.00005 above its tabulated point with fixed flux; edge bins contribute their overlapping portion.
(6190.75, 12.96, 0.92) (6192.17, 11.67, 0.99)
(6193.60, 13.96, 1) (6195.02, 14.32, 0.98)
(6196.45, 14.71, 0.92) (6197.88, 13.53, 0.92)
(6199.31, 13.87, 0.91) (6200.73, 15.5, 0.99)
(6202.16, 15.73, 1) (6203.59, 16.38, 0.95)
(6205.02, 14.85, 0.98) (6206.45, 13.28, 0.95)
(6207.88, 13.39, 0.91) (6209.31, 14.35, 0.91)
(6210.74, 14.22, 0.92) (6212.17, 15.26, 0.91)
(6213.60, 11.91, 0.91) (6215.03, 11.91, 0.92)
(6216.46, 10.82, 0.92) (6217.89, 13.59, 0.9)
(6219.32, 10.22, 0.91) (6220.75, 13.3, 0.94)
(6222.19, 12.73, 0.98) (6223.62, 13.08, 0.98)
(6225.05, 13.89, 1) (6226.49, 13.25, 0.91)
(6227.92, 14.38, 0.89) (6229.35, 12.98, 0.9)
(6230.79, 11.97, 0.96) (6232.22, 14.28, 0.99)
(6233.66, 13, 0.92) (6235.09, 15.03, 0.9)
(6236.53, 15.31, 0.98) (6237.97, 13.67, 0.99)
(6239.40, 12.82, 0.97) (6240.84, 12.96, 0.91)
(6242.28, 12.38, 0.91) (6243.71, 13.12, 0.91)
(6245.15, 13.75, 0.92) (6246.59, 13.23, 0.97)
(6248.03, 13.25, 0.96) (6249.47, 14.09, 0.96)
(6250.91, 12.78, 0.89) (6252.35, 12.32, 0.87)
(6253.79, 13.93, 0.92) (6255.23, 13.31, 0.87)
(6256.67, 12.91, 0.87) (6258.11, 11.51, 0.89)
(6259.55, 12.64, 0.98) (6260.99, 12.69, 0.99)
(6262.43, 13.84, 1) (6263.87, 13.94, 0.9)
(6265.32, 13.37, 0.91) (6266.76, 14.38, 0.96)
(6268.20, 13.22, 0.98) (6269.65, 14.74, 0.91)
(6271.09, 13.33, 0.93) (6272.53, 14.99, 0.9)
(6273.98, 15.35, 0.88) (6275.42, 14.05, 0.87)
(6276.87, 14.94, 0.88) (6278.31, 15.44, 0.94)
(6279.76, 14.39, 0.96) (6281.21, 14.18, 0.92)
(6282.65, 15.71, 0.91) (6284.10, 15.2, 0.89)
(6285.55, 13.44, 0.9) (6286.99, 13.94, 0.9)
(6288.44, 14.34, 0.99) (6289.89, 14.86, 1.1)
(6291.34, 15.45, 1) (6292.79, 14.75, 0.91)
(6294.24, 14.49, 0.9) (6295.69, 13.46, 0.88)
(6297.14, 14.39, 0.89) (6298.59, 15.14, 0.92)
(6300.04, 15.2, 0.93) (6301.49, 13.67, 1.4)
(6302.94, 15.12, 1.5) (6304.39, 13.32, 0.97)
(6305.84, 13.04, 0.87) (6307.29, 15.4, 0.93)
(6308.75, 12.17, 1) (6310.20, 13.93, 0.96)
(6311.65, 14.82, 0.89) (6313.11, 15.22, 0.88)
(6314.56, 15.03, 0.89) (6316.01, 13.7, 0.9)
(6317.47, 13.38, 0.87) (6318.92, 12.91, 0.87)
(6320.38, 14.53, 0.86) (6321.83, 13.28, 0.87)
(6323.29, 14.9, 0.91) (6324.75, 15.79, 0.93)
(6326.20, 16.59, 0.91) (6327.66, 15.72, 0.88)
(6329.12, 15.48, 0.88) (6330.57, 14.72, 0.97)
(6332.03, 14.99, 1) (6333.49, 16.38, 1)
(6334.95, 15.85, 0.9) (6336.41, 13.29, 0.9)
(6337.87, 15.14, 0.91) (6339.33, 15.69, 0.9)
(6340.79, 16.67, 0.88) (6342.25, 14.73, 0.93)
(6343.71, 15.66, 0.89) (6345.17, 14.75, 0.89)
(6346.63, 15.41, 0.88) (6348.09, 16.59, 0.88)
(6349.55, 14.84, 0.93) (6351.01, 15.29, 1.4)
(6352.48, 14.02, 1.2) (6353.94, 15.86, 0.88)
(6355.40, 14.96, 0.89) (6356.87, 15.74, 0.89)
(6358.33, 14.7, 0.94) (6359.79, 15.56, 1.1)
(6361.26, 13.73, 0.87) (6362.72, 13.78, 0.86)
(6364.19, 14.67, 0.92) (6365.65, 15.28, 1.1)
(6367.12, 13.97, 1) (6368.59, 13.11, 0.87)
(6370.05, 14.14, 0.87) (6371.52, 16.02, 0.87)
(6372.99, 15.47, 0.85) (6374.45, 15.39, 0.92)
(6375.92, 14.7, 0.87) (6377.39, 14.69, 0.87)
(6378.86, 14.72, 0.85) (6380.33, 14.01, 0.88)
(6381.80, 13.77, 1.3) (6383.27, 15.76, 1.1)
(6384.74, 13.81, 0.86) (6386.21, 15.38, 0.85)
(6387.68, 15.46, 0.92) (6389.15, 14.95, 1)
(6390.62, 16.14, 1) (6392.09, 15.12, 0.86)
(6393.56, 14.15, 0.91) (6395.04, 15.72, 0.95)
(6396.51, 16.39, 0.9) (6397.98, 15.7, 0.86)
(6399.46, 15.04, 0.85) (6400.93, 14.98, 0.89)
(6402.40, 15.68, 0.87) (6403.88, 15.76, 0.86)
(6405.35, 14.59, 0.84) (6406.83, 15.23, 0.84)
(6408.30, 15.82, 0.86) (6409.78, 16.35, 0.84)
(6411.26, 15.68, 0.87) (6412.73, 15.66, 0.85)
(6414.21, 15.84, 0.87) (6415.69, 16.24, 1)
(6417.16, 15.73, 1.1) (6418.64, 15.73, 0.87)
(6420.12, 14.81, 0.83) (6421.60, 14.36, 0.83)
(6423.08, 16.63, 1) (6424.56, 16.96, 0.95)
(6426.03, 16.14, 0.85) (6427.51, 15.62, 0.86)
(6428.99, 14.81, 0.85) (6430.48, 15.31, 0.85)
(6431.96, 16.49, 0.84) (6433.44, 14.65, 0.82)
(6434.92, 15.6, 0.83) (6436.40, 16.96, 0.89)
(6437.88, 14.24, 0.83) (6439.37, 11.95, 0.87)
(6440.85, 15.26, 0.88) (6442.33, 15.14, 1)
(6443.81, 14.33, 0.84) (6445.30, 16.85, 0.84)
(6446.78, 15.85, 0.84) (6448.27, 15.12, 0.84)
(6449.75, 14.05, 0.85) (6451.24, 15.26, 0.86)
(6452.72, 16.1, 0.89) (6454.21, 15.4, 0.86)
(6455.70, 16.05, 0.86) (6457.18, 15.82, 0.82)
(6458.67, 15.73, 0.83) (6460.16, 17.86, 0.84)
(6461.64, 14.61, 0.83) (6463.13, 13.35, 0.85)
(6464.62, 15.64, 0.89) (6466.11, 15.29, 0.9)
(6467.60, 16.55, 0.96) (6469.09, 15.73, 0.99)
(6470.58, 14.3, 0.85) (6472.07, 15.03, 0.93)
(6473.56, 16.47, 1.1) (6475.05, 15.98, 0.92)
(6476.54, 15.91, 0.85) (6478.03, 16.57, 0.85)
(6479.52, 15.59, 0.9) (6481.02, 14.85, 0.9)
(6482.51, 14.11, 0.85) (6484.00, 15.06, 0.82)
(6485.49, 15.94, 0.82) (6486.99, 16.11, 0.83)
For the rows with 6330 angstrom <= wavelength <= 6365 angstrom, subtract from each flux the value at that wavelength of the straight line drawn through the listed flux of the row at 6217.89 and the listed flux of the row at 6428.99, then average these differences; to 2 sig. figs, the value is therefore 0.79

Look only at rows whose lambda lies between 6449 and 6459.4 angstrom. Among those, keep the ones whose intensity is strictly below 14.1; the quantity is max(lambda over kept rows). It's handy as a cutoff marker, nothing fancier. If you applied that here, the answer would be 6449.75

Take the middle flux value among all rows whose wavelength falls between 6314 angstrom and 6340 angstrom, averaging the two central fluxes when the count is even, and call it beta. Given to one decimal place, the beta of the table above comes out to 15.0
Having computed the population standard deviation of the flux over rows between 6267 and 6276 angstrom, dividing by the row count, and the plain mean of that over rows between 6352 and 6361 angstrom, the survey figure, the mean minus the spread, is 14.3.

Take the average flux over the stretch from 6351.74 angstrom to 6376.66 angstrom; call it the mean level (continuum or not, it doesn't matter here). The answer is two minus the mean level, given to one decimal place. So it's -12.8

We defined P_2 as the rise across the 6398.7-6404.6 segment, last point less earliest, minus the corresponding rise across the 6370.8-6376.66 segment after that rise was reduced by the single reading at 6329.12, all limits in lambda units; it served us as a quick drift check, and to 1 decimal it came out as 17.5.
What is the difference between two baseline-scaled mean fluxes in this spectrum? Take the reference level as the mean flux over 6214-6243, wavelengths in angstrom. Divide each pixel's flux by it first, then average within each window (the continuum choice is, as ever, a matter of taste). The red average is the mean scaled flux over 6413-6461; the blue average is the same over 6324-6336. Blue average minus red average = 0.01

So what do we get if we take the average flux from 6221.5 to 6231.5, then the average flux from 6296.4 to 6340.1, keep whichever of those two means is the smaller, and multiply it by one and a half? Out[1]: 19.8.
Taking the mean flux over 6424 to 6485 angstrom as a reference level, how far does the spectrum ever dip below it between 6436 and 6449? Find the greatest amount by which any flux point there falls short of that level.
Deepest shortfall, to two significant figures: 3.5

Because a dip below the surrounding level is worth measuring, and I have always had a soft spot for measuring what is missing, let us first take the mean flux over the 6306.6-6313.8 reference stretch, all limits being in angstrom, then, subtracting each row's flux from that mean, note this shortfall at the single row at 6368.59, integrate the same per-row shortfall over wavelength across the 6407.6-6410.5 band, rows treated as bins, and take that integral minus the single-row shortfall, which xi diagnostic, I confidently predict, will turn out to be -6.4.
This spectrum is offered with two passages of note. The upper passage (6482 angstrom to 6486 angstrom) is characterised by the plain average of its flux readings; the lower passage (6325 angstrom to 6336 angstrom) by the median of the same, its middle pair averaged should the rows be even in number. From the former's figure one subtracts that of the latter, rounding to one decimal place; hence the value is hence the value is -0.7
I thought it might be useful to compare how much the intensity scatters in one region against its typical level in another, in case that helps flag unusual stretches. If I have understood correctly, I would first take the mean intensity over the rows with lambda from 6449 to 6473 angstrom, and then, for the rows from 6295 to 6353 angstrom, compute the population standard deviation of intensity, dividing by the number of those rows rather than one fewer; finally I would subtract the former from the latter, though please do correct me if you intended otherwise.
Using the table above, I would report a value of -14.3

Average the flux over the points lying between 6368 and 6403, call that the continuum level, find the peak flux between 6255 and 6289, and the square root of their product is 15.4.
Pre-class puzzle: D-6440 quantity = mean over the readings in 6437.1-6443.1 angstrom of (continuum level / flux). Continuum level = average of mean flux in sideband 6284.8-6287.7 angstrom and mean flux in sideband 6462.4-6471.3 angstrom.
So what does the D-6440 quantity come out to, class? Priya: 1.03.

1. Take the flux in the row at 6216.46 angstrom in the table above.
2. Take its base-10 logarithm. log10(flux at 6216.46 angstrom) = 1.03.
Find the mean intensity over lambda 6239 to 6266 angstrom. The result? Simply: 13.1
